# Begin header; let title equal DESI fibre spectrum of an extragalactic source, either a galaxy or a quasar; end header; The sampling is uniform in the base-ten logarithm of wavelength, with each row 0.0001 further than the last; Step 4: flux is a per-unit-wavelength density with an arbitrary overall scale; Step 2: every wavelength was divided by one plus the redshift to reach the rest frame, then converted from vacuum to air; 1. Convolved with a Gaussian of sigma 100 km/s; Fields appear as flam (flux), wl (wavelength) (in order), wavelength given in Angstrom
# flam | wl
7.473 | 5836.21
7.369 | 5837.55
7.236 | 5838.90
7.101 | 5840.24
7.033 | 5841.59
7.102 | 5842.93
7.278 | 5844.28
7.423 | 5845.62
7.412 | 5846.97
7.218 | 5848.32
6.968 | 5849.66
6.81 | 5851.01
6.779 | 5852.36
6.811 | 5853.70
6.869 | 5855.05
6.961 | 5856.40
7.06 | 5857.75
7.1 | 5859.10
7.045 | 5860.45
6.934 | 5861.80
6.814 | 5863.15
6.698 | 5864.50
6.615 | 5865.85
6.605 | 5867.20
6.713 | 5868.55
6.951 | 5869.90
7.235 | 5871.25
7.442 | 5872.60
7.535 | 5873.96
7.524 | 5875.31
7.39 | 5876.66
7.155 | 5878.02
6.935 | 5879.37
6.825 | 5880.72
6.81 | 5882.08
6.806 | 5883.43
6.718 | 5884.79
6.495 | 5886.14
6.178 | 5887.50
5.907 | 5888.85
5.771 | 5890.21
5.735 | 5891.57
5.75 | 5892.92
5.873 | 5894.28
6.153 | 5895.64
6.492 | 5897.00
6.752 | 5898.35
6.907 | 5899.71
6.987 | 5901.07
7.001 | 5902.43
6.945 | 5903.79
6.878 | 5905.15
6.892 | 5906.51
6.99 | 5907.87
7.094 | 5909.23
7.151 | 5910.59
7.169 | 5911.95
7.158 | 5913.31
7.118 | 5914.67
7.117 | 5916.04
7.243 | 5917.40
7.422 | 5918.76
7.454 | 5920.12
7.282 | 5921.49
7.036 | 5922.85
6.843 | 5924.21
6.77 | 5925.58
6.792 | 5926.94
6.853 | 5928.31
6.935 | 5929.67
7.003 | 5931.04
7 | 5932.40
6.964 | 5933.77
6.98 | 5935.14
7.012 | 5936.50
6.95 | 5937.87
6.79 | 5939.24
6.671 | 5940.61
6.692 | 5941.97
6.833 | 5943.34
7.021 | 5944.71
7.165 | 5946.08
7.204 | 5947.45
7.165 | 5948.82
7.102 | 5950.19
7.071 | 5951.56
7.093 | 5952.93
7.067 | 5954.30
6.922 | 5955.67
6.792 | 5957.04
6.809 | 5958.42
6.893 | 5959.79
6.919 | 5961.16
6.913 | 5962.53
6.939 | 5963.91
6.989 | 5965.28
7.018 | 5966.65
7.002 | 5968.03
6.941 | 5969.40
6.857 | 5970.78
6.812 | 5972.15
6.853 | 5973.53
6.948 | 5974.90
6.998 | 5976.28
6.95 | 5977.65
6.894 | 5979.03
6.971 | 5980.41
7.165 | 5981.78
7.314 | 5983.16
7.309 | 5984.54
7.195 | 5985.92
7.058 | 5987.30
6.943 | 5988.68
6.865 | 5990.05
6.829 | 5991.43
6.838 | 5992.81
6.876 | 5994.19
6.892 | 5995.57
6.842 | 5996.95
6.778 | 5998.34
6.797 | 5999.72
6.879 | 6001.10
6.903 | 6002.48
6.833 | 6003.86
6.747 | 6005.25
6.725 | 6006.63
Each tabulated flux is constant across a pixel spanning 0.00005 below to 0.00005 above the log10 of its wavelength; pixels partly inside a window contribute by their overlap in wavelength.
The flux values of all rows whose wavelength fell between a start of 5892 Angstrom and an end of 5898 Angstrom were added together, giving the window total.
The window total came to 24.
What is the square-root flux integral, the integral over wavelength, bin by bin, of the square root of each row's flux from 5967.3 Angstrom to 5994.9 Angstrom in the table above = 73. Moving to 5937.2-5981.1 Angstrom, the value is 116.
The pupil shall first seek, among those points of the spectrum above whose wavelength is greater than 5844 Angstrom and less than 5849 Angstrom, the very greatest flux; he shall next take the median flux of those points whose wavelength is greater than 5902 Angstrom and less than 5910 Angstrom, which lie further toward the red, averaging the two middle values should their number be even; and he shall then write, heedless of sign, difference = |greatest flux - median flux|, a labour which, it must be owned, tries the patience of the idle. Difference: 0.5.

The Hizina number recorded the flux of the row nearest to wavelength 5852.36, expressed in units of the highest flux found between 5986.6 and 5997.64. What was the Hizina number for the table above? 0.96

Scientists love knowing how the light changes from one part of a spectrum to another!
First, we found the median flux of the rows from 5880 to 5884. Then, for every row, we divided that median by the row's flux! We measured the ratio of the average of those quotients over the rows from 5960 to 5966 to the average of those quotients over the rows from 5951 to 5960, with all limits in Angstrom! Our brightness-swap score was 1.00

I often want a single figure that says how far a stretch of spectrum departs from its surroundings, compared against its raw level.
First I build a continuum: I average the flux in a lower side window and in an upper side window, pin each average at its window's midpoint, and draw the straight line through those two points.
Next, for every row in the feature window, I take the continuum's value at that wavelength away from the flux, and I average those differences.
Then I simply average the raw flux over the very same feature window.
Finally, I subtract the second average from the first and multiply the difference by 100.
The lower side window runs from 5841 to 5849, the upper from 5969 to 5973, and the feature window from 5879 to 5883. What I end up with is -714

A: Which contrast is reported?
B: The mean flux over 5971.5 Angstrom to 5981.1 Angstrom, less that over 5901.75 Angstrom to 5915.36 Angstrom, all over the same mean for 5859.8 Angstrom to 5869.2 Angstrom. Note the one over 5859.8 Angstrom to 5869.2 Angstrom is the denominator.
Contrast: -0.02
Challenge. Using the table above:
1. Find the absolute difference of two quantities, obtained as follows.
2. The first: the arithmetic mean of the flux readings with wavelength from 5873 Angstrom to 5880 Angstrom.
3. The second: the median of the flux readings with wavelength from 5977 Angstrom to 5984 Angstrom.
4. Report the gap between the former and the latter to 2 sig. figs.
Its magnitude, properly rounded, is 0.34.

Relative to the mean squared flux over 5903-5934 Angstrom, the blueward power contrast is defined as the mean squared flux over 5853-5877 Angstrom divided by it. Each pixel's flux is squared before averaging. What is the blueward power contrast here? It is 0.99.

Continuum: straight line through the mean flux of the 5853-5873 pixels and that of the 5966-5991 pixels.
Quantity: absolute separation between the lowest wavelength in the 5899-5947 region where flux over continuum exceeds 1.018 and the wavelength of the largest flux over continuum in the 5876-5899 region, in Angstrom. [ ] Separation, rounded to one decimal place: 32.6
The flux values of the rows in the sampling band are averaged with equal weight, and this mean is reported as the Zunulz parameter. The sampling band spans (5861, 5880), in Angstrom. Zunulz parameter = 7.04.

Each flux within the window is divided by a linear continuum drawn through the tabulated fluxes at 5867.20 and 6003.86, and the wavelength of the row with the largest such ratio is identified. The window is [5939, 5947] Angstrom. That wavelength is 5946.08 Angstrom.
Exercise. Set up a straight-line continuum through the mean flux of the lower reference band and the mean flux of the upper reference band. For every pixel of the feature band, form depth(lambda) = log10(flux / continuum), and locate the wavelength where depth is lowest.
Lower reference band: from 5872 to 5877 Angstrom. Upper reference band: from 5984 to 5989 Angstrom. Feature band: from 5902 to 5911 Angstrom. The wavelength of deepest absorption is 5905.15 Angstrom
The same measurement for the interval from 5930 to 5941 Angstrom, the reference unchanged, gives 5940.61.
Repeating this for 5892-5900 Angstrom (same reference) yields 5892.92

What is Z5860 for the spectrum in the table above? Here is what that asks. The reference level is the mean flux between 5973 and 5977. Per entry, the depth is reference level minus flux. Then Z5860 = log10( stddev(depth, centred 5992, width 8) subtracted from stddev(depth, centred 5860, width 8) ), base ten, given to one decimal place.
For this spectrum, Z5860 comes -1.2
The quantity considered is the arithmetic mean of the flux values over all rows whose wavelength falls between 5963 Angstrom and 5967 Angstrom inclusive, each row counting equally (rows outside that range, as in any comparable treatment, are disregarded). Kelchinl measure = 6.98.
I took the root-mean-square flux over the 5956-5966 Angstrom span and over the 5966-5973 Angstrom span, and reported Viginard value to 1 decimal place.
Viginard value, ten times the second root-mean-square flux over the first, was 10.0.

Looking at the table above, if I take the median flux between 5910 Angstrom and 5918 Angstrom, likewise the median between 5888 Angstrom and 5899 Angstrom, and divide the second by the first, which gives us 0.82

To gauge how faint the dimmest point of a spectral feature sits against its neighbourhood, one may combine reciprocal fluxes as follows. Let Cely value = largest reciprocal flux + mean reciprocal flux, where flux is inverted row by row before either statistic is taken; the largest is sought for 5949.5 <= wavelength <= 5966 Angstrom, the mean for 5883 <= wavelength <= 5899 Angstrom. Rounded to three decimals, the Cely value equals 0.309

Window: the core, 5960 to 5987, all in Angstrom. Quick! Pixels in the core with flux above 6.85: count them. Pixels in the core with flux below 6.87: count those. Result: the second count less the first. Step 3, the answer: -15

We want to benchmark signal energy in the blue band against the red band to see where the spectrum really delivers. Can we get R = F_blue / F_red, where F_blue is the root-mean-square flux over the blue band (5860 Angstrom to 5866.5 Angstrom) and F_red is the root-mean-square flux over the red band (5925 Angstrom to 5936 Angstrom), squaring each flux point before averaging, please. 0.99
